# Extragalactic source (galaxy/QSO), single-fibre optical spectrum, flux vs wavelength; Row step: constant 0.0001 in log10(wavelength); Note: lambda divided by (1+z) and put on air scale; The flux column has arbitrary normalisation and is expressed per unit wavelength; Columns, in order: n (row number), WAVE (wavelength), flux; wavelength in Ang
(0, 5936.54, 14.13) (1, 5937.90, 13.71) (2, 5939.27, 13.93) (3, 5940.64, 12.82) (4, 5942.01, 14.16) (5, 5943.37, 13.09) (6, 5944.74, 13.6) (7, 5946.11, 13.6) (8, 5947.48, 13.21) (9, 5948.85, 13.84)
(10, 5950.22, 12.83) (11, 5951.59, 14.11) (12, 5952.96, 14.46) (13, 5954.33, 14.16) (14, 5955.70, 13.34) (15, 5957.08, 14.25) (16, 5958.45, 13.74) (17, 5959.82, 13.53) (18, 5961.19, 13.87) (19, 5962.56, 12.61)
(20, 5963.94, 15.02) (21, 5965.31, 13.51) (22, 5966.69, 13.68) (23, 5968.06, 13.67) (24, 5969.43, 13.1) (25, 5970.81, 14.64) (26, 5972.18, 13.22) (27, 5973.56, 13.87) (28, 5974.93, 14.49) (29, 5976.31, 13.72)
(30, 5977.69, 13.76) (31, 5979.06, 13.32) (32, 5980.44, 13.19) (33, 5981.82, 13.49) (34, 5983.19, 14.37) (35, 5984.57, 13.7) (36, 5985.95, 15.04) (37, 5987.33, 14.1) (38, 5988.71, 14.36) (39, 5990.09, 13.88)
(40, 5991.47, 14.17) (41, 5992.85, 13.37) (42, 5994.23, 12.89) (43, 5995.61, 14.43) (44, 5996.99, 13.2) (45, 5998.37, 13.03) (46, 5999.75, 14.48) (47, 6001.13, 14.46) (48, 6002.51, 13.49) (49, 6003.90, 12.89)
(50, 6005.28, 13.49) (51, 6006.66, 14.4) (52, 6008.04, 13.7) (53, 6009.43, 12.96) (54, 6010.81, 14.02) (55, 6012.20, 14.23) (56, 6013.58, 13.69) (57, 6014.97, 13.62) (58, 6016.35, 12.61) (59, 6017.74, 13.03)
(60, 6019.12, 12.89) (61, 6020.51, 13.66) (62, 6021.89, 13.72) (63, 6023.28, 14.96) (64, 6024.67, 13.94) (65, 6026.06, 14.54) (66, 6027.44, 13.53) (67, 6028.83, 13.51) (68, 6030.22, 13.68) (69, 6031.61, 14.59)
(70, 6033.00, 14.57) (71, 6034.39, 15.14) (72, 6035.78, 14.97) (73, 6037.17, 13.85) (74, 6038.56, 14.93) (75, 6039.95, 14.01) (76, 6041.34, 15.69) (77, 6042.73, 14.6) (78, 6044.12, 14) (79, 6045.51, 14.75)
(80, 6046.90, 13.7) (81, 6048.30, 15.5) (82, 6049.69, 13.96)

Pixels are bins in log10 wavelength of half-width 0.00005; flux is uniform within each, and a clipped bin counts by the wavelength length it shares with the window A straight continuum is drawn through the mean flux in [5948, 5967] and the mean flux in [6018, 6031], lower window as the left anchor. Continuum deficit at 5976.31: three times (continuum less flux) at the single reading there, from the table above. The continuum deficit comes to 0.2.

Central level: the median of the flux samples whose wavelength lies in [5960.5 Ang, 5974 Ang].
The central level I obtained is 13.7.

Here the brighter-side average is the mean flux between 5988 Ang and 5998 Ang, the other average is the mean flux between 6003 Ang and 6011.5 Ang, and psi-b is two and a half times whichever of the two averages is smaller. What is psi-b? 33.9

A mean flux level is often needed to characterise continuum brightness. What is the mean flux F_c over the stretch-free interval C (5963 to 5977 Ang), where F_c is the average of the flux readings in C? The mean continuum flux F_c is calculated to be 13.9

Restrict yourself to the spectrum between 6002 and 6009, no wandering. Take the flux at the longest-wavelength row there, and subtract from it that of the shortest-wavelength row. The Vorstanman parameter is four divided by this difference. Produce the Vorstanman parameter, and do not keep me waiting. 19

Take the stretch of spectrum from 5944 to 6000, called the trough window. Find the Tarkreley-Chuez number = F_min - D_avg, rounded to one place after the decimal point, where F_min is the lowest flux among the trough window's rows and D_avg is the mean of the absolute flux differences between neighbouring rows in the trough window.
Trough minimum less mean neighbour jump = 11.9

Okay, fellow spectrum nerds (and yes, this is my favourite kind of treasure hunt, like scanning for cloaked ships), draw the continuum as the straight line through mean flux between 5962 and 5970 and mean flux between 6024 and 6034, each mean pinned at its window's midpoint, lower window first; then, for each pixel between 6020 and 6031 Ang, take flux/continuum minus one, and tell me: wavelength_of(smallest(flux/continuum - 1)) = 6028.83 Ang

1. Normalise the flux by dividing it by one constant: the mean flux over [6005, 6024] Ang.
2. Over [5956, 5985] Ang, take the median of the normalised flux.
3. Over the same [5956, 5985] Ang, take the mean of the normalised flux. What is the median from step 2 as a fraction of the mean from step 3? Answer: 1.00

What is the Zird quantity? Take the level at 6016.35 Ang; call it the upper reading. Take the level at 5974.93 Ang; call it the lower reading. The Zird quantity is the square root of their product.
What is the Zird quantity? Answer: 13.5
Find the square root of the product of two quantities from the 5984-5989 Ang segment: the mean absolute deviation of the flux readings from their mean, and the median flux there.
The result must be 2.39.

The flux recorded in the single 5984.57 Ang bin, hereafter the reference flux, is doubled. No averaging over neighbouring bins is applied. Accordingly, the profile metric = 27.4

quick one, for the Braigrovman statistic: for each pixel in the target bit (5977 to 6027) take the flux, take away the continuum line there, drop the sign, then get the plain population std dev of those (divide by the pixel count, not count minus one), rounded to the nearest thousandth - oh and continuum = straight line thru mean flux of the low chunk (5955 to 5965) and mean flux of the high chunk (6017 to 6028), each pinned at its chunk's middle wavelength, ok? 0.339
